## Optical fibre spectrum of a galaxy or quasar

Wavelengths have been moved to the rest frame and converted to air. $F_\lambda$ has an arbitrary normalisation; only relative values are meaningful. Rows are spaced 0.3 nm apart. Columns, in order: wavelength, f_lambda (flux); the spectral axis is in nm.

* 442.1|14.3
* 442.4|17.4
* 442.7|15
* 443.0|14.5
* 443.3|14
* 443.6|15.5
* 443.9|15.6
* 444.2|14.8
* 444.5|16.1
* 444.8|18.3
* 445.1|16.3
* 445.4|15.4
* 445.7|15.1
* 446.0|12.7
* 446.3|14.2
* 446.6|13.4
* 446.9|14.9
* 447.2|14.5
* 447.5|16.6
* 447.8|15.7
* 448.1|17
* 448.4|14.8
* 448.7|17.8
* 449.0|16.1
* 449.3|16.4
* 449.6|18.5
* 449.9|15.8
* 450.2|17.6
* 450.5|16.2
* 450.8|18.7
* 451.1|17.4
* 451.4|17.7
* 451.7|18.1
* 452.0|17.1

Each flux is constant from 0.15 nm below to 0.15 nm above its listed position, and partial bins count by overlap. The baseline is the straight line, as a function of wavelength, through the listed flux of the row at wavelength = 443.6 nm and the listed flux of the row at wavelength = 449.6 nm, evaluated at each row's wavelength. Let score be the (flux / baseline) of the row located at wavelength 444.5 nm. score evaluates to 1.01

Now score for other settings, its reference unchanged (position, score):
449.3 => 0.89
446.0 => 0.76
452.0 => 0.87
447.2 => 0.84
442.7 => 1.00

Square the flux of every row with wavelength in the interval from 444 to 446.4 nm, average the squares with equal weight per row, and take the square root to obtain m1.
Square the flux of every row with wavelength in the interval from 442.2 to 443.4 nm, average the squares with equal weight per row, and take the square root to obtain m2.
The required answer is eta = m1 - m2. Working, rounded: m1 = 15.4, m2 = 15.3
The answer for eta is 0.2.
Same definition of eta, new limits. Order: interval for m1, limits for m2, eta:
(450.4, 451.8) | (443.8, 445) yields 1.4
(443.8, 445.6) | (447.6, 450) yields -0.4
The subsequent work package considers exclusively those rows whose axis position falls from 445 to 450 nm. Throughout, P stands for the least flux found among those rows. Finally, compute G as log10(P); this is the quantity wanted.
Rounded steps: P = 12.7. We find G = 1.10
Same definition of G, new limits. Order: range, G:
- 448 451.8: 1.17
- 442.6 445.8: 1.15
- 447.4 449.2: 1.17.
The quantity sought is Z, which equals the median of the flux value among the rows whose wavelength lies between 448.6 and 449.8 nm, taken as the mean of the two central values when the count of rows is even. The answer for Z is 17.1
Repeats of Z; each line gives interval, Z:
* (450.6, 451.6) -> 17.7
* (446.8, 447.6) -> 14.9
